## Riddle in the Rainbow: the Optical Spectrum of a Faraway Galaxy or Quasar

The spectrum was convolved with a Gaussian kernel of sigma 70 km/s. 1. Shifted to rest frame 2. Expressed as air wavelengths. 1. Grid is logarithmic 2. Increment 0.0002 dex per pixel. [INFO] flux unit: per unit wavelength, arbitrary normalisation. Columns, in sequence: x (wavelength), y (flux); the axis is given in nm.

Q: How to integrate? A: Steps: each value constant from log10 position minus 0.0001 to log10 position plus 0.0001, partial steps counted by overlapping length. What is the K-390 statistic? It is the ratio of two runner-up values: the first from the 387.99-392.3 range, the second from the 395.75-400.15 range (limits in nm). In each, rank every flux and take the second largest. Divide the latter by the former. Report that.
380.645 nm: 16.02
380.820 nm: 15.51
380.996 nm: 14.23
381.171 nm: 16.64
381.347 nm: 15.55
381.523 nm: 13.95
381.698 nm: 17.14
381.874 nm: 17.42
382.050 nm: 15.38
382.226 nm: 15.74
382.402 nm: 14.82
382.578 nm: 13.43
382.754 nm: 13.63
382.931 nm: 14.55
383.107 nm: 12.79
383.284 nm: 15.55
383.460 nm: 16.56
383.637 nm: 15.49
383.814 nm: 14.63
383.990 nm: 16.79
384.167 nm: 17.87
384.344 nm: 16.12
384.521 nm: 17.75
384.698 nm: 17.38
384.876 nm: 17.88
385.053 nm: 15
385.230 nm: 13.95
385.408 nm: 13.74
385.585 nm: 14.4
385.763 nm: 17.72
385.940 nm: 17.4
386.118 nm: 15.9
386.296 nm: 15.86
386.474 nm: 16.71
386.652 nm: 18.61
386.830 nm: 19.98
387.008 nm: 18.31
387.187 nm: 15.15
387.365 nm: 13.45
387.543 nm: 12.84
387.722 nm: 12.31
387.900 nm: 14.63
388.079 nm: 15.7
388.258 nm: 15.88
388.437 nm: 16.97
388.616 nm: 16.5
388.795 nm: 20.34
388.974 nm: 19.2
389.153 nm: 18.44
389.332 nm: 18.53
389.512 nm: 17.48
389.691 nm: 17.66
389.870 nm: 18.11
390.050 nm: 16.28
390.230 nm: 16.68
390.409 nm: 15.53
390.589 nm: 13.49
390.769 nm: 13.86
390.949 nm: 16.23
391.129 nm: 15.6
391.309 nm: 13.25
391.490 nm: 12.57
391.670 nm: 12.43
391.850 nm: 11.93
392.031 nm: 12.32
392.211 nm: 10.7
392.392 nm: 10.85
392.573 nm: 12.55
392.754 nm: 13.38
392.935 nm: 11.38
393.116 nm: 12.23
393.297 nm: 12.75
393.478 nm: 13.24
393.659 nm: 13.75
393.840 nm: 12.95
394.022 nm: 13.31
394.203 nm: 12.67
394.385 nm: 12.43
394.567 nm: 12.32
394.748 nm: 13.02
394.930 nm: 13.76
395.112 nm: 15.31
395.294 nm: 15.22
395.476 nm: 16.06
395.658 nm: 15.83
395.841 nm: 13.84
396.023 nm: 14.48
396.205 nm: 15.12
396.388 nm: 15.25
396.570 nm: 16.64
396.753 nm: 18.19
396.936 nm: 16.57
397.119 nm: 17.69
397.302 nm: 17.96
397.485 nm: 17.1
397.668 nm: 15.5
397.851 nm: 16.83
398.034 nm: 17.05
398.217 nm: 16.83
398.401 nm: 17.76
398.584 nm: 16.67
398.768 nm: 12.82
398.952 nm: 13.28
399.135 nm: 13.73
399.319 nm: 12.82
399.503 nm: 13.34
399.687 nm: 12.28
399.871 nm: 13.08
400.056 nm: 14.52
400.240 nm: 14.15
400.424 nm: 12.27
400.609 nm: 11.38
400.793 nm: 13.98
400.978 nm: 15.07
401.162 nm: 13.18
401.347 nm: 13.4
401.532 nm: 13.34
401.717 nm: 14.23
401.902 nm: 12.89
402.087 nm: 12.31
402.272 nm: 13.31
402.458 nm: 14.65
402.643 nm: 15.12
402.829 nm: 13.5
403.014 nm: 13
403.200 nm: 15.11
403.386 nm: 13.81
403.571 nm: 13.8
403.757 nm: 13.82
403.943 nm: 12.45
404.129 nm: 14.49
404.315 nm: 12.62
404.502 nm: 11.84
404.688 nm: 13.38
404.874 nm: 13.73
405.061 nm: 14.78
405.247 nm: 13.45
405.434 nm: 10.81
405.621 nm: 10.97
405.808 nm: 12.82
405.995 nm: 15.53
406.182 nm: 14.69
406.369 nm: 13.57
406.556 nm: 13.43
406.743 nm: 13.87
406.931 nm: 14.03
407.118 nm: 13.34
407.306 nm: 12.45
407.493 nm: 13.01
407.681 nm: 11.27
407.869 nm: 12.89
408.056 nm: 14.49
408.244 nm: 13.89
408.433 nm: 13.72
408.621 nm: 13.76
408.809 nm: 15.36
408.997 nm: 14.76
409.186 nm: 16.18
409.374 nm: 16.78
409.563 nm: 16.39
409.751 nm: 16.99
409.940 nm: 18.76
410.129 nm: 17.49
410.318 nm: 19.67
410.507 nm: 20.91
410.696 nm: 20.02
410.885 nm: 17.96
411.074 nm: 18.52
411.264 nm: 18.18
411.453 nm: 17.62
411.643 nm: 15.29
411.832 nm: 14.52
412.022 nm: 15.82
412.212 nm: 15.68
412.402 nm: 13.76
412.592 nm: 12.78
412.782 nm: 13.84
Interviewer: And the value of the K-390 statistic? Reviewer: 0.94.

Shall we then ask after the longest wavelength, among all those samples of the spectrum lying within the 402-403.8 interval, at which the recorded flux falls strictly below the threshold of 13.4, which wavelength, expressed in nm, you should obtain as 403.014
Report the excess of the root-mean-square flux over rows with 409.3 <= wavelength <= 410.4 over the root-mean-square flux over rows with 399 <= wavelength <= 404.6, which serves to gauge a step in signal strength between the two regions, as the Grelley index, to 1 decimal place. 4.2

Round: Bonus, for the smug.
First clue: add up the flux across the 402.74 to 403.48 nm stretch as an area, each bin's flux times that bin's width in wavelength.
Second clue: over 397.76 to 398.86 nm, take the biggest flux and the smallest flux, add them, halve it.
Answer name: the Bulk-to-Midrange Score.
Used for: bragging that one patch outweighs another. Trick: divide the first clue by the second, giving 0.67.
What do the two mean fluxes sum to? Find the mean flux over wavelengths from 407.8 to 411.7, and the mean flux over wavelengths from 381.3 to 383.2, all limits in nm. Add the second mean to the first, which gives 31.6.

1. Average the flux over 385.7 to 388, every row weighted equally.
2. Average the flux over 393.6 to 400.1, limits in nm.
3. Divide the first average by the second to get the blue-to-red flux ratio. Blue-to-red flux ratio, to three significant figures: 1.08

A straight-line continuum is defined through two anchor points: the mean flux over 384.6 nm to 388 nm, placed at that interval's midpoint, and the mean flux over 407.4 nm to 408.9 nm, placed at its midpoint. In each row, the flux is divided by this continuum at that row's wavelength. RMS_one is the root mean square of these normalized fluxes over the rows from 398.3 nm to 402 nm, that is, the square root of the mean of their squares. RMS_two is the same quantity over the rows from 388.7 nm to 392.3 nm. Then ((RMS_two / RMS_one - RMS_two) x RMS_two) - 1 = -0.95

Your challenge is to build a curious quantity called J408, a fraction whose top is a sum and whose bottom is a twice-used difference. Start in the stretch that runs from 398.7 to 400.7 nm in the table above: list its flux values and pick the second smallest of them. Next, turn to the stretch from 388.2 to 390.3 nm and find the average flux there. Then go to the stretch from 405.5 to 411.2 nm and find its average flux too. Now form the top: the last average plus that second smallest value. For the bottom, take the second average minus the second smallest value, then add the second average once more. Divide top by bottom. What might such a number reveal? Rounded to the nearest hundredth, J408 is 1.19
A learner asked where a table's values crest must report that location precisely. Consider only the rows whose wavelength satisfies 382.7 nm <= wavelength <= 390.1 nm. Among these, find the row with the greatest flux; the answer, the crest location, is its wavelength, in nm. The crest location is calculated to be 388.795 nm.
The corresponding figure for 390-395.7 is 390.230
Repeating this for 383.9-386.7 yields 386.652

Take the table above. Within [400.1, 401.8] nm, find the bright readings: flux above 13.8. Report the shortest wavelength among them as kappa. 400.240 nm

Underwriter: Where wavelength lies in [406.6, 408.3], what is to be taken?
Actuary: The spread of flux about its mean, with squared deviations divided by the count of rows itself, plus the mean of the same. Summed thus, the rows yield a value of 14.2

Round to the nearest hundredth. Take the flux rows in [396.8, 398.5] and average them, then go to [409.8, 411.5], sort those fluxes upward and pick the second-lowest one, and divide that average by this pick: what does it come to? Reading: 0.97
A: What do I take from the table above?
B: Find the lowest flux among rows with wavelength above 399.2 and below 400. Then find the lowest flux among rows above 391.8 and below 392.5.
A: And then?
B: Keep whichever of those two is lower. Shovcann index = 10.7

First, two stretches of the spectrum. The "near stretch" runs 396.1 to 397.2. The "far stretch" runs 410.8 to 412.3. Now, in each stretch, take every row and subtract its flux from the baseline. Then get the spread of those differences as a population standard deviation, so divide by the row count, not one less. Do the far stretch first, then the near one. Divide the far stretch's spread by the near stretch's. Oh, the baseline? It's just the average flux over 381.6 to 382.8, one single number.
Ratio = 1.27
